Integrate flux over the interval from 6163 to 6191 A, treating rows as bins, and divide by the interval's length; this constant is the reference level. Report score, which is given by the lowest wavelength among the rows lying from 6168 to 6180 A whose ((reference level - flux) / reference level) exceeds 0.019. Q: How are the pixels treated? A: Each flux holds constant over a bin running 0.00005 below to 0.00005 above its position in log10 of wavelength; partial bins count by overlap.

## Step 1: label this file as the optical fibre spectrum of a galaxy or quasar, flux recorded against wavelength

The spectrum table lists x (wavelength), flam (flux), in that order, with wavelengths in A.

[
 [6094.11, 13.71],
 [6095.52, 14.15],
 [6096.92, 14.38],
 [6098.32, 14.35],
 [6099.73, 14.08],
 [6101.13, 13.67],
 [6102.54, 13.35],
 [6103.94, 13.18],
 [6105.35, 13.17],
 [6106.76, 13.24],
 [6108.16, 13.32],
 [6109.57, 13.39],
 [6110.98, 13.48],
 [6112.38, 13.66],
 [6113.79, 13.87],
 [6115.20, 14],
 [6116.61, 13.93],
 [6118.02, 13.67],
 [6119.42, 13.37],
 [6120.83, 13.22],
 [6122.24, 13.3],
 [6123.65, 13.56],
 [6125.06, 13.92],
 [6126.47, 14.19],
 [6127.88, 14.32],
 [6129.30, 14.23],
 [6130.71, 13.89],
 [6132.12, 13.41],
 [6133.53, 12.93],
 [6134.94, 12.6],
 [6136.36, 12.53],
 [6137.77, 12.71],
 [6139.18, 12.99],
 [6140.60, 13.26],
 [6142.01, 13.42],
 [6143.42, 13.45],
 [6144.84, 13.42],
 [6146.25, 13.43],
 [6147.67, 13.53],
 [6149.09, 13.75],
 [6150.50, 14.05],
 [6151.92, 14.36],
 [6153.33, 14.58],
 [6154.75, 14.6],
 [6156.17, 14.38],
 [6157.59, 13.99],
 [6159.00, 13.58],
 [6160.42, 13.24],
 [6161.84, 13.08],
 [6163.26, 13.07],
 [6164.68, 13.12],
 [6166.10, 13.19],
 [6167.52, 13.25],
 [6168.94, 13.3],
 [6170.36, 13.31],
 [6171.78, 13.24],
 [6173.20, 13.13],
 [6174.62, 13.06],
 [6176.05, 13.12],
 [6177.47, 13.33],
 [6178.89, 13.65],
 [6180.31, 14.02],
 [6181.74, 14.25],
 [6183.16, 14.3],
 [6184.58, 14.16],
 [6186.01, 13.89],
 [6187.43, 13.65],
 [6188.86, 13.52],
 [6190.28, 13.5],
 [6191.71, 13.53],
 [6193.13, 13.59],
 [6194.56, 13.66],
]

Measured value 6171.78 A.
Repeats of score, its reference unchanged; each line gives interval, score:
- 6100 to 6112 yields 6103.94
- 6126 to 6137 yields 6133.53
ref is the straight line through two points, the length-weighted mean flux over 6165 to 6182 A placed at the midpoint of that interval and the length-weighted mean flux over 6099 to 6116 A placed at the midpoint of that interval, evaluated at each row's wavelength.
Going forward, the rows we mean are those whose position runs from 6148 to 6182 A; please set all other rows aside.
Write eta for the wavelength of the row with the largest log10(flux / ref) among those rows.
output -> 6154.75 A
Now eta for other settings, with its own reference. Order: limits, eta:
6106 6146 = 6127.88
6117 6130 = 6127.88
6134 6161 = 6154.75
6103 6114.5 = 6113.79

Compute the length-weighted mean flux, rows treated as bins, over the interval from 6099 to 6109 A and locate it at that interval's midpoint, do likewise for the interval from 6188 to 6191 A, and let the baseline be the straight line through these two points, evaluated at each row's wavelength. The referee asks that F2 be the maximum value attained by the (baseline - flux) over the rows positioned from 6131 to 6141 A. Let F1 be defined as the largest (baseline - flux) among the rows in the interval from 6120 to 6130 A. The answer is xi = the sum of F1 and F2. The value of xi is 1.14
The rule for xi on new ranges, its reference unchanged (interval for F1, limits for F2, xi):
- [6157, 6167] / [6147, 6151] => 0.34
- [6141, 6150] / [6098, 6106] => 0.29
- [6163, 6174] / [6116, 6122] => 0.62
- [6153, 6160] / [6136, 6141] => 0.81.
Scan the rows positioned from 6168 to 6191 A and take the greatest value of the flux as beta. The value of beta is 14.3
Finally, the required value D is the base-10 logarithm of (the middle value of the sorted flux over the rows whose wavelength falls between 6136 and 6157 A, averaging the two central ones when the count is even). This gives 1.13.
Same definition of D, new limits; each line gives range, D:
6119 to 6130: 1.14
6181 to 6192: 1.14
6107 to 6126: 1.13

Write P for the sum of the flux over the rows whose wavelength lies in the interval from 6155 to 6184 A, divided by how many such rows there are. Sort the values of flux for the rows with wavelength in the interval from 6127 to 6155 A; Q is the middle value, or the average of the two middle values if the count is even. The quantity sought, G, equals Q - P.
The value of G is -0.04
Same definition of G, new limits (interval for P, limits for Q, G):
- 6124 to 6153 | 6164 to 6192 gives -0.10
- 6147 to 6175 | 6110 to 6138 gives 0.02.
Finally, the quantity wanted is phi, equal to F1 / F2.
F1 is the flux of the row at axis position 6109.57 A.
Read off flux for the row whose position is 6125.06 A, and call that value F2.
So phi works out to 0.96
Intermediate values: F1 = 13.39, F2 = 13.92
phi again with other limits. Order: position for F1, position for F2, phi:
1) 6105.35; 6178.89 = 0.96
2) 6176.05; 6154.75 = 0.90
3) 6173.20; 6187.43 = 0.96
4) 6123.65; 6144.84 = 1.01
